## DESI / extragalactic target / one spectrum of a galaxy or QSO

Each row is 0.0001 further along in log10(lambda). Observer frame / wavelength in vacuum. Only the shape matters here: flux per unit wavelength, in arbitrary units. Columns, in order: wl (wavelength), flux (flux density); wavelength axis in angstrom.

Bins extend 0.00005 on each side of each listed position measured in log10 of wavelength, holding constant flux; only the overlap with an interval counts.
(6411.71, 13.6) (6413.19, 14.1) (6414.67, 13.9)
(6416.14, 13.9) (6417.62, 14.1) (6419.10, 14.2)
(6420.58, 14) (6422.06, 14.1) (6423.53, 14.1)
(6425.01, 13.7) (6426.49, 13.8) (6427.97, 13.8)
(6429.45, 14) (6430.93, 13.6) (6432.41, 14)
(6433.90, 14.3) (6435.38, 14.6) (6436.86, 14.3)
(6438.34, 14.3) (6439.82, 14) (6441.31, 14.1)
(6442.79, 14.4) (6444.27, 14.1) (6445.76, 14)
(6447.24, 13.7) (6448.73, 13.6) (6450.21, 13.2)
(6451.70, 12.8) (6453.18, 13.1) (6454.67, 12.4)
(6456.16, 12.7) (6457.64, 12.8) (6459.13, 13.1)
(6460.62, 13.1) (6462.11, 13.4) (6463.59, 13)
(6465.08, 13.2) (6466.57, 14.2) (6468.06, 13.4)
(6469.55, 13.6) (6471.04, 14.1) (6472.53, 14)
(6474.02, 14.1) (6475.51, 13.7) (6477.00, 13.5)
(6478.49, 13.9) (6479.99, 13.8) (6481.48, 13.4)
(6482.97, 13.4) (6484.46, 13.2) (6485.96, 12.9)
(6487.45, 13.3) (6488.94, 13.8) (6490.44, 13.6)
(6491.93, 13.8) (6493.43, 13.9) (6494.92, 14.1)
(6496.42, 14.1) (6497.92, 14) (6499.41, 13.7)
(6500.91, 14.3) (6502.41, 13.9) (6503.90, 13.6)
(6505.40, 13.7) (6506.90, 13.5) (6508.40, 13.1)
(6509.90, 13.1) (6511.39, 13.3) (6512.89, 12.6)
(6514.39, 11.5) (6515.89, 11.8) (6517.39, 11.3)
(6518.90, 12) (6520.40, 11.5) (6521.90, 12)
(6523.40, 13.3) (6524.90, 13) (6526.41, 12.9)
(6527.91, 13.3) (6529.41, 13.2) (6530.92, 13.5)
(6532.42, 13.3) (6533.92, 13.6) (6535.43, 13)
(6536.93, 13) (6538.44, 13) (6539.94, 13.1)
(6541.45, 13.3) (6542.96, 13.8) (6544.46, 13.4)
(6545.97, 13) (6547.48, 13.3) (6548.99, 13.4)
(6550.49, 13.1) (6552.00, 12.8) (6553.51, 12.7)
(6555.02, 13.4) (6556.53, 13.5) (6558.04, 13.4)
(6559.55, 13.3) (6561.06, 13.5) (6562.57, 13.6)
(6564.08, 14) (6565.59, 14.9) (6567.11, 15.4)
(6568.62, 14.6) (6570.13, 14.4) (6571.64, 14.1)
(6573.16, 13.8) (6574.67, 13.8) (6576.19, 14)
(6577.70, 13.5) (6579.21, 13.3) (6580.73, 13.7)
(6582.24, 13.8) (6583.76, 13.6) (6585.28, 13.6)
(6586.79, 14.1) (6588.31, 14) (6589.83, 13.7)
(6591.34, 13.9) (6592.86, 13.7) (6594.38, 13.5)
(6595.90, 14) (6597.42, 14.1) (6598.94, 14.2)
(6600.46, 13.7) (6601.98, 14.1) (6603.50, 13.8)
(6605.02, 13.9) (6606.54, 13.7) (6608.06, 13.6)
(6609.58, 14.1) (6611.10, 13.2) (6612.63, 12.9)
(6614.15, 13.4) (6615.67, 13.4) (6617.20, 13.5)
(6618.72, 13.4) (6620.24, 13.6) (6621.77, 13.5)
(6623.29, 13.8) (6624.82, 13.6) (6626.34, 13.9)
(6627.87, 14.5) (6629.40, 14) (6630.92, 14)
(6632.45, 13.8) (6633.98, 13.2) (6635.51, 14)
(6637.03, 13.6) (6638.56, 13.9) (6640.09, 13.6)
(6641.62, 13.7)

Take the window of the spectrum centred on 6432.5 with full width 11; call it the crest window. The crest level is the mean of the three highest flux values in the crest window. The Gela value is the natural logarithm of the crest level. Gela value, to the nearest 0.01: 2.67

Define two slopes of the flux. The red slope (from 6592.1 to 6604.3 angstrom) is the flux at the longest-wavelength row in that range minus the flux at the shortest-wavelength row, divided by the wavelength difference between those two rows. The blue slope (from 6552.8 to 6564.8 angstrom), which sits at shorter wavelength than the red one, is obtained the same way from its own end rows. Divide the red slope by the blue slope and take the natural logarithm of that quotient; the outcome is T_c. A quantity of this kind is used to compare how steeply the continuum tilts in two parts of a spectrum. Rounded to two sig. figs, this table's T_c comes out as -2.6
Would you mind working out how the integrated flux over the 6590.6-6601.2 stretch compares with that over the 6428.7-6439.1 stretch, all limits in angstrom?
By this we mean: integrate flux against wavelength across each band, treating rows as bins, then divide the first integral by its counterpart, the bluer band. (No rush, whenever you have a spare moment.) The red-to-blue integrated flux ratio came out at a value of 1.00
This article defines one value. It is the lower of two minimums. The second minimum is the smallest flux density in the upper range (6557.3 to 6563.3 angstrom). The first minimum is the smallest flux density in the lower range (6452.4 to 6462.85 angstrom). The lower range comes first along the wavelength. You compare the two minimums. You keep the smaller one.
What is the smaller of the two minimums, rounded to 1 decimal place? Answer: 12.4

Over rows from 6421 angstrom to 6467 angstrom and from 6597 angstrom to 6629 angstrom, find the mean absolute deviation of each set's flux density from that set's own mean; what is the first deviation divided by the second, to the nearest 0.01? 1.71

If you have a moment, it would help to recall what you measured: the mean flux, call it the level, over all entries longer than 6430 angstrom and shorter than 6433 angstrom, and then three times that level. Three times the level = 41.4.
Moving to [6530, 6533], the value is 40.2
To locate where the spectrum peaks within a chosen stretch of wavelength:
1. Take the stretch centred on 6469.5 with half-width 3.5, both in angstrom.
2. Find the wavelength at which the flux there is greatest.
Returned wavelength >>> 6466.57 angstrom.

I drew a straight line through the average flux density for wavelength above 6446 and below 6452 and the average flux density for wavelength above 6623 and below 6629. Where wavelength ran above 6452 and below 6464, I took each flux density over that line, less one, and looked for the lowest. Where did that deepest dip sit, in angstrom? 6454.67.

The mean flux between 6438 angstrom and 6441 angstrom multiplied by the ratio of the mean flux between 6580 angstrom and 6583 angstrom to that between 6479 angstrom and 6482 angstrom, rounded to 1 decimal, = 14.3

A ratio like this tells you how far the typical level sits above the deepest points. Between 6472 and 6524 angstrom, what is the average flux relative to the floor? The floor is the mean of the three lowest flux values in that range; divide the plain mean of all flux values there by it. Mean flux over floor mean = 1.16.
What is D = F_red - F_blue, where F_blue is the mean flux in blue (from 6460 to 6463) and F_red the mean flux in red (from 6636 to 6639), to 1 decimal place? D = 0.5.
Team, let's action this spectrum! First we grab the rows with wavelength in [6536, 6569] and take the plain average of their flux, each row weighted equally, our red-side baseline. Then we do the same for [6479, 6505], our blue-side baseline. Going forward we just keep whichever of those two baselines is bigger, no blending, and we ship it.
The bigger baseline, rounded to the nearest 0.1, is 13.7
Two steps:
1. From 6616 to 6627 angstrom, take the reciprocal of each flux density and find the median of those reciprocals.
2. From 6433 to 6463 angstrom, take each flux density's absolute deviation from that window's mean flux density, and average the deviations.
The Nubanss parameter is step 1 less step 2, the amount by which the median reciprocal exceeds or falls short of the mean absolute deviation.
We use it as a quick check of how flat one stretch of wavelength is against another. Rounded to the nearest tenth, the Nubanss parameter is -0.5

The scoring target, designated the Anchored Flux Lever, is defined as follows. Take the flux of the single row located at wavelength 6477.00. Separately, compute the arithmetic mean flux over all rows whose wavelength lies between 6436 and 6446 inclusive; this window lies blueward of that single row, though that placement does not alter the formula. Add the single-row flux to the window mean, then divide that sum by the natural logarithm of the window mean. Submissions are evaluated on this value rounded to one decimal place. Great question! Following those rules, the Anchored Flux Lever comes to 10.4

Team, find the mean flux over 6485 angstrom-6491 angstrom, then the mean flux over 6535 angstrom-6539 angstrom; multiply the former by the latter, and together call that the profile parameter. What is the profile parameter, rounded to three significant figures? 174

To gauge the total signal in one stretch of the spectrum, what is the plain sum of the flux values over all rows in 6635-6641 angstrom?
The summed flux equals 55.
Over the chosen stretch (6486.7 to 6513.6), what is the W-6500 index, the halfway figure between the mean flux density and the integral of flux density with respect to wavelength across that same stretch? 190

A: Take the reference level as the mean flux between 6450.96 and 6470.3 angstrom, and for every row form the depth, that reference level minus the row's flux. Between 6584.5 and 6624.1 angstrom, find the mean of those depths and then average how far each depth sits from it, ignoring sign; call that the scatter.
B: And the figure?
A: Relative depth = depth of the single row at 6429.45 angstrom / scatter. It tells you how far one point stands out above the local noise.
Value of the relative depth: -3.5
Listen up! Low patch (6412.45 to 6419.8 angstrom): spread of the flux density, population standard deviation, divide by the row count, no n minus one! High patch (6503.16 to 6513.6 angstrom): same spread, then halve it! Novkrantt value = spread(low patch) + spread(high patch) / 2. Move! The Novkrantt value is 0.29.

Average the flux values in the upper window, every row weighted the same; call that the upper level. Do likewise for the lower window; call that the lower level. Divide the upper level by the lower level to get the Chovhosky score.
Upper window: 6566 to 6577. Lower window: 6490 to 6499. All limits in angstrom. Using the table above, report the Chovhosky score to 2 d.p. 1.03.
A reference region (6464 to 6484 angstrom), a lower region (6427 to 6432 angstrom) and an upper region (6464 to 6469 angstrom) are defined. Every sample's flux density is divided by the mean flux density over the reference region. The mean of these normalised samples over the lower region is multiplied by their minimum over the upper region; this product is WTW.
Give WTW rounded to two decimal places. 0.97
